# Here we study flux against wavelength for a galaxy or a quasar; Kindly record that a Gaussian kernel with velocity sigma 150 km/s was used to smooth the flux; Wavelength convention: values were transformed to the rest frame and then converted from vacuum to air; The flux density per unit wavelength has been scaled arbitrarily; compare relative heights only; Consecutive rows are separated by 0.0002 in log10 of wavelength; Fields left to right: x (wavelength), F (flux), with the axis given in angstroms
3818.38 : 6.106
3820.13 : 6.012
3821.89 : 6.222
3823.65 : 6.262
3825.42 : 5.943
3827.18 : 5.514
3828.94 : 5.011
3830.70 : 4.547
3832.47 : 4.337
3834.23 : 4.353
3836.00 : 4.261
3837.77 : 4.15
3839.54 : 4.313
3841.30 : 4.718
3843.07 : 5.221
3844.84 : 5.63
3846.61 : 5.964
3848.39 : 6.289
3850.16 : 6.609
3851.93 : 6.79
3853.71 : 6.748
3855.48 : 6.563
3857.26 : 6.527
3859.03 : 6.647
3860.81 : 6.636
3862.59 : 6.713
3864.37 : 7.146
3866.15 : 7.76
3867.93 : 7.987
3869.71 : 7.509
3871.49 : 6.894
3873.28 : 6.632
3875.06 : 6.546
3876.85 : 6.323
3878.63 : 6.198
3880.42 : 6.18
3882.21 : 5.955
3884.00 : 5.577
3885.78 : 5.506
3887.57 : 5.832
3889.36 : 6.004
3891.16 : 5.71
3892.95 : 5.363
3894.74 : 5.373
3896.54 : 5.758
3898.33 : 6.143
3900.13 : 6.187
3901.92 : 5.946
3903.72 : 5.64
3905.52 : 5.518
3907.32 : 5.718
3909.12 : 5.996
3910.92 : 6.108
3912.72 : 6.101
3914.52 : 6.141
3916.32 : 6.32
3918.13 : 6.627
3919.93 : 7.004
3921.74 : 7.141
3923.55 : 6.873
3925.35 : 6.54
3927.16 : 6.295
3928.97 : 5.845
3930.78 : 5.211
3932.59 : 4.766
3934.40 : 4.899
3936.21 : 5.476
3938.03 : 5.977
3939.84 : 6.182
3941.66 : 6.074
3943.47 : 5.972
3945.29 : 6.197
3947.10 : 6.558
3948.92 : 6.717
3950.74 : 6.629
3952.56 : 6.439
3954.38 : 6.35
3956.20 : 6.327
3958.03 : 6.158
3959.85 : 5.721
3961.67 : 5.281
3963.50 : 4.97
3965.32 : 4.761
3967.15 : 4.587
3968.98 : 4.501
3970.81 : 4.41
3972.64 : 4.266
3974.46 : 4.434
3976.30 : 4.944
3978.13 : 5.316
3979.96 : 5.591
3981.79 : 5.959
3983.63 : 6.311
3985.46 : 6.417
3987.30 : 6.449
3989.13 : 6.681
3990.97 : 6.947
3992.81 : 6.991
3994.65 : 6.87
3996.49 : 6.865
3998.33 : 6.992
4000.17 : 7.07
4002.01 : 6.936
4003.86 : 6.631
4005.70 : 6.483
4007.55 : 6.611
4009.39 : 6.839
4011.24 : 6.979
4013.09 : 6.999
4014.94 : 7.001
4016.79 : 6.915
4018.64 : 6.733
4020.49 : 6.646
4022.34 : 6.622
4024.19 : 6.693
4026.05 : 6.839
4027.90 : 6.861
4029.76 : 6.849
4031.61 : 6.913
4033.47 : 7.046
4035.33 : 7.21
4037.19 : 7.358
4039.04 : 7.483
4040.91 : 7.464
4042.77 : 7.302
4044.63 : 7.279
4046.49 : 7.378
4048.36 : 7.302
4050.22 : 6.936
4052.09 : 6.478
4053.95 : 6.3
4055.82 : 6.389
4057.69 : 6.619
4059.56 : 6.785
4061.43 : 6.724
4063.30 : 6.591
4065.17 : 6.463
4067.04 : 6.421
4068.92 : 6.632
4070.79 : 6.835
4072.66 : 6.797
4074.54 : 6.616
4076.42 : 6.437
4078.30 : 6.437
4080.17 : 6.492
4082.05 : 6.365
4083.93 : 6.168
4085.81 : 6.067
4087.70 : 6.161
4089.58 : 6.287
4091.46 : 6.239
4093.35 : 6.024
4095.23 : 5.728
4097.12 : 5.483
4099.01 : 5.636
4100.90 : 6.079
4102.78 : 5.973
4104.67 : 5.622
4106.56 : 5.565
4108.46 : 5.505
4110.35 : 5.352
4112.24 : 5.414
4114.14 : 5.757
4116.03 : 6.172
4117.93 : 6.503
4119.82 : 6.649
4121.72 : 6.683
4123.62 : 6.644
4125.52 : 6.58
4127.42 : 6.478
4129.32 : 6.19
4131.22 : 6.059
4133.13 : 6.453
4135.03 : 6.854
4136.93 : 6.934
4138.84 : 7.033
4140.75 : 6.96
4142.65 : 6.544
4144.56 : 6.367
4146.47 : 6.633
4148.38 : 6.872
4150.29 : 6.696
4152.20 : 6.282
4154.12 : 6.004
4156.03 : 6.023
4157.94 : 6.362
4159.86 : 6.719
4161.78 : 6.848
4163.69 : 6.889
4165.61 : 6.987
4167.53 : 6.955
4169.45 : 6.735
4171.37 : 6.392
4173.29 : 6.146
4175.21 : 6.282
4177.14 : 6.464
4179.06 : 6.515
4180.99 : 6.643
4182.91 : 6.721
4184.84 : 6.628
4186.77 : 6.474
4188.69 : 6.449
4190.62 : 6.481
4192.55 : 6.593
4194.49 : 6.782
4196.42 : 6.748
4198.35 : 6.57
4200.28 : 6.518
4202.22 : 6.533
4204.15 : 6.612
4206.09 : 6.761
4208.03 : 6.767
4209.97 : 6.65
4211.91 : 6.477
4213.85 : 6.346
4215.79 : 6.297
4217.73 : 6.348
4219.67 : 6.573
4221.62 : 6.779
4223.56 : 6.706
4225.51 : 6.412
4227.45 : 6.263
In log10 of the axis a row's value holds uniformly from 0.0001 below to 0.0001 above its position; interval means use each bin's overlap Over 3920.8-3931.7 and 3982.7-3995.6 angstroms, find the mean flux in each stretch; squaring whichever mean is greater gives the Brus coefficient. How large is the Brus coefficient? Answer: 44.4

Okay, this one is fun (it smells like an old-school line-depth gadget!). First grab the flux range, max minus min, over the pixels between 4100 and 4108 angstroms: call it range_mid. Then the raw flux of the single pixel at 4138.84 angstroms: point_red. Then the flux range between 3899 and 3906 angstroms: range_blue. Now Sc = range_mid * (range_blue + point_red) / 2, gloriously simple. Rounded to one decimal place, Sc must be 2.0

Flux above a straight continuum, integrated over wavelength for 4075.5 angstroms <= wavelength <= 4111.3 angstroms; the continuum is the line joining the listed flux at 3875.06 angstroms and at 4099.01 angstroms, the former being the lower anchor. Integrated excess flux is 11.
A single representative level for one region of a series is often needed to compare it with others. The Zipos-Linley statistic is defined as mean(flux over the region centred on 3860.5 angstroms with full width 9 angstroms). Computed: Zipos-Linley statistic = 6.7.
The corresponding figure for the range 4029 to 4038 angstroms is 7.1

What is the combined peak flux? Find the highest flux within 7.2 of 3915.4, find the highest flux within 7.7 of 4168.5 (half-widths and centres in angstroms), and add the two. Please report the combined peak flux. 14.1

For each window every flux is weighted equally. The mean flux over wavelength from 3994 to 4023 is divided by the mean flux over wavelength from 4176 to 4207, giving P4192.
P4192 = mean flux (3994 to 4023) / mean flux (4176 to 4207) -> 1.04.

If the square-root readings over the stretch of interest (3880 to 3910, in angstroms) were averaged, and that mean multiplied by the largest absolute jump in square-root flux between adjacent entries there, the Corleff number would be 0.196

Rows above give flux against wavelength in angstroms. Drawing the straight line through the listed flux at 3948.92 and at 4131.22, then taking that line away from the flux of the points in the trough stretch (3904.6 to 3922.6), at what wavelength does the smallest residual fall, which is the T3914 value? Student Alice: 3905.52 angstroms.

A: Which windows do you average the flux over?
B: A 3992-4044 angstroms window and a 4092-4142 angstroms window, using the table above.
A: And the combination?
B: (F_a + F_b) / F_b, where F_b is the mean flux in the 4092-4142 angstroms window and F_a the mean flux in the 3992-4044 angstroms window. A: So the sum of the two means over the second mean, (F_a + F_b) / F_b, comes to 2.12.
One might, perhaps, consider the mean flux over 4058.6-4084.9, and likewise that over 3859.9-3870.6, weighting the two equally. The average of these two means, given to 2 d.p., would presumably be 6.92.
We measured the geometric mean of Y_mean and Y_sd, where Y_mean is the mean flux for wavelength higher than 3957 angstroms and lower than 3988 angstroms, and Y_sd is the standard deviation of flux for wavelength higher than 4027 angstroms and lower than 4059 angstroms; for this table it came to 1.4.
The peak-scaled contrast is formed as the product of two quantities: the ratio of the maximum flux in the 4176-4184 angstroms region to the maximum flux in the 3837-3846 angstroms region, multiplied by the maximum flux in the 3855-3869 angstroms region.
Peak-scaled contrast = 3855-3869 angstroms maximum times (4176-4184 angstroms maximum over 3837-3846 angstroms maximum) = 10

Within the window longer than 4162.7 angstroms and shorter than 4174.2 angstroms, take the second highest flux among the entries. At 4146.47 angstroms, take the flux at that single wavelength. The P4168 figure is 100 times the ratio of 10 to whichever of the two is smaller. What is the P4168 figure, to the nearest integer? 151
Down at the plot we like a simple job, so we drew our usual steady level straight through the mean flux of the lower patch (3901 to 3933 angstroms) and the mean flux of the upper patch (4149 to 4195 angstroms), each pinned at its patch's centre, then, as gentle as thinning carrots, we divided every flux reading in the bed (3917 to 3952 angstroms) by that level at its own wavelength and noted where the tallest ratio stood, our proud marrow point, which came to 3921.74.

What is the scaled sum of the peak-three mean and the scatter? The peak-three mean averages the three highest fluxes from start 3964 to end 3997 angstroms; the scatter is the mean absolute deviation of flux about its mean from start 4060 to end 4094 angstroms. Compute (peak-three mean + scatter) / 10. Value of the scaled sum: 0.71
